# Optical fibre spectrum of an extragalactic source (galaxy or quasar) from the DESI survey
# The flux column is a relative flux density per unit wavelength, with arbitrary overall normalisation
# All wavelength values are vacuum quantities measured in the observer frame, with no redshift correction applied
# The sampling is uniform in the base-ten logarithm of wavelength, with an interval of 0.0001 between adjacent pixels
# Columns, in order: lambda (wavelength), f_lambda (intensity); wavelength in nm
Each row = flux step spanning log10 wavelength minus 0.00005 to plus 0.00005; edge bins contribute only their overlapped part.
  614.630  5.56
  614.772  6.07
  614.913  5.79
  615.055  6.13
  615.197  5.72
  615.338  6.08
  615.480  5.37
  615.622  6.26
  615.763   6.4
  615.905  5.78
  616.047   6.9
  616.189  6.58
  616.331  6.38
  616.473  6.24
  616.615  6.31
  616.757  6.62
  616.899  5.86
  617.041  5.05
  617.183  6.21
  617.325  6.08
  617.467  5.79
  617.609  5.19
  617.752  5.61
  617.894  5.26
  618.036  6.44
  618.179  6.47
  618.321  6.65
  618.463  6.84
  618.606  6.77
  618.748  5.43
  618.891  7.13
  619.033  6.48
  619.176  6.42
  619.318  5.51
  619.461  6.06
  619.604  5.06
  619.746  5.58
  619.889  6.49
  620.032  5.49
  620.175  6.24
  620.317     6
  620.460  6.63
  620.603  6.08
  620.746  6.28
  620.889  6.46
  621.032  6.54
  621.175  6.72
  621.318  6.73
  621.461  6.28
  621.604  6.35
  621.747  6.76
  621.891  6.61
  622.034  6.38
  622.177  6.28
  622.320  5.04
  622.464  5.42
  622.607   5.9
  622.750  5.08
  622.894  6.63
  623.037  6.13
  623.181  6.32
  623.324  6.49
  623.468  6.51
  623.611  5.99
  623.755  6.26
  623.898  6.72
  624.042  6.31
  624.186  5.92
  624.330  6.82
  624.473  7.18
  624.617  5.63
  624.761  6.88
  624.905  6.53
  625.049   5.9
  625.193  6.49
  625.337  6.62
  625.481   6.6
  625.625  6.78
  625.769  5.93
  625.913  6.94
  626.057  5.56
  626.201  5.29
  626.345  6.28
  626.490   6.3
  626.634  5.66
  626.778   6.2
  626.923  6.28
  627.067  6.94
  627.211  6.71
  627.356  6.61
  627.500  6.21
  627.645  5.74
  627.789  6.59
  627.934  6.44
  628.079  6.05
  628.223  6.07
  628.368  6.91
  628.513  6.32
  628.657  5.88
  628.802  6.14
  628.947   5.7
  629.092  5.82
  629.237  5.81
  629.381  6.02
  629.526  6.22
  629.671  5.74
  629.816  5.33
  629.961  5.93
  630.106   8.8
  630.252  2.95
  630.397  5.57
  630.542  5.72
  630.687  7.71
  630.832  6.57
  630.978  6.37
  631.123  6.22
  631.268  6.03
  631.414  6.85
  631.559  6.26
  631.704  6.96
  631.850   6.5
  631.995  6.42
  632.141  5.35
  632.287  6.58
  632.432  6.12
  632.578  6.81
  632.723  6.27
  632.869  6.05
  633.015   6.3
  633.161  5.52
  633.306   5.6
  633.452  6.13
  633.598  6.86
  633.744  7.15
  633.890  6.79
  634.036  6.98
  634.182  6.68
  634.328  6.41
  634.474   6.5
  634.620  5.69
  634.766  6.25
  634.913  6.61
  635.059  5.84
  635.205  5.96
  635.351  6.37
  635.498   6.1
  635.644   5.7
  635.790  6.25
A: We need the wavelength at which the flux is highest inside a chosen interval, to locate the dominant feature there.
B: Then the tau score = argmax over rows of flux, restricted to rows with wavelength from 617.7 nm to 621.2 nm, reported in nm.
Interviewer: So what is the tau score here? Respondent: 618.891 nm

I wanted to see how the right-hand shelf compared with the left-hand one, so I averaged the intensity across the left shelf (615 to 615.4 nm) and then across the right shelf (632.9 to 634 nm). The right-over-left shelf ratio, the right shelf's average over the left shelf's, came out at 1.06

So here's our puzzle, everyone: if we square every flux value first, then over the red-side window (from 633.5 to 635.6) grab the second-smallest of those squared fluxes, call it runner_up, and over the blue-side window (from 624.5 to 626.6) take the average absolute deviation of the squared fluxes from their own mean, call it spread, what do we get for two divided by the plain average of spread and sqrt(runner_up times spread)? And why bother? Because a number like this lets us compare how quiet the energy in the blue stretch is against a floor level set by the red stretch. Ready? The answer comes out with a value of 0.21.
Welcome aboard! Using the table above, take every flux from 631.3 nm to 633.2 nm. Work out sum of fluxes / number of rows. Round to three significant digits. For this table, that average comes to 6.31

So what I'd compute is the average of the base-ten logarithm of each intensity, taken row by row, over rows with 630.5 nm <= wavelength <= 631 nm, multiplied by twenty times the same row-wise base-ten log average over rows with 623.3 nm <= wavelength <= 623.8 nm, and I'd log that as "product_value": 13.1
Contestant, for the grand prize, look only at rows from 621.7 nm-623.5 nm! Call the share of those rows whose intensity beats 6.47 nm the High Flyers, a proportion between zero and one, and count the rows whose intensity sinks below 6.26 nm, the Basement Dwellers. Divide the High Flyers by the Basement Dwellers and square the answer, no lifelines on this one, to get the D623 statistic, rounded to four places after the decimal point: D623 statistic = 0.0059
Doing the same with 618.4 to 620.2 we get 0.0030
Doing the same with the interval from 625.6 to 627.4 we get 0.0059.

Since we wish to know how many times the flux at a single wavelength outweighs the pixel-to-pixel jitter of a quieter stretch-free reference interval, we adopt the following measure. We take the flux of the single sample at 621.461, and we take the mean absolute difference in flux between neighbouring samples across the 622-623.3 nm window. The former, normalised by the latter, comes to 10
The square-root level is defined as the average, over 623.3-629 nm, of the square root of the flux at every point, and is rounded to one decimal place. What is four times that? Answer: 10.0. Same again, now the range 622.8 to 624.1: 10.1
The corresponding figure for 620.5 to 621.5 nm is 10.2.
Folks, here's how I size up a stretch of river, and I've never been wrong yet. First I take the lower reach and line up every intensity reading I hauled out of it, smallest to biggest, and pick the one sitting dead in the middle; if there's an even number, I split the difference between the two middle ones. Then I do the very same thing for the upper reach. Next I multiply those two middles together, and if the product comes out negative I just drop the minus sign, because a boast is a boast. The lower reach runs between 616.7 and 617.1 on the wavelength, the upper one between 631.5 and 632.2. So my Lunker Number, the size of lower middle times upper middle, 38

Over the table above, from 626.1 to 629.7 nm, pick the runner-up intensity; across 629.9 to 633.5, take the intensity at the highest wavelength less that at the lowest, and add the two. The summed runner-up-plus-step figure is 7.1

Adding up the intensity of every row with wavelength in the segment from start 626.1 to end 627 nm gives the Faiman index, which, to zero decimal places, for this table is 36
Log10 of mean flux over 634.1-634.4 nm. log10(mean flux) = 0.82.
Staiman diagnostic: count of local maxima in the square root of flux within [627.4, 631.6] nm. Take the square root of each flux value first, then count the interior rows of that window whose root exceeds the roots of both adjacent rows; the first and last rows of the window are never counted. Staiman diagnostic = 8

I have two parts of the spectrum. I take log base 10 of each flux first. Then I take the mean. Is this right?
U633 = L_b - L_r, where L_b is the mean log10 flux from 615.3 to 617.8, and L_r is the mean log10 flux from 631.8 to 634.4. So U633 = -0.0227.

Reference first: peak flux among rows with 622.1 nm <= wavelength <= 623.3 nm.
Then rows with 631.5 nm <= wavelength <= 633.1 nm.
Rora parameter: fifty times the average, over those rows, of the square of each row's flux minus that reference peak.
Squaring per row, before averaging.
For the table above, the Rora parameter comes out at 13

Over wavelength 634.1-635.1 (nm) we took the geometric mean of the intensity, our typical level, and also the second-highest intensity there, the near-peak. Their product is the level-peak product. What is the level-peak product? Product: 41.5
